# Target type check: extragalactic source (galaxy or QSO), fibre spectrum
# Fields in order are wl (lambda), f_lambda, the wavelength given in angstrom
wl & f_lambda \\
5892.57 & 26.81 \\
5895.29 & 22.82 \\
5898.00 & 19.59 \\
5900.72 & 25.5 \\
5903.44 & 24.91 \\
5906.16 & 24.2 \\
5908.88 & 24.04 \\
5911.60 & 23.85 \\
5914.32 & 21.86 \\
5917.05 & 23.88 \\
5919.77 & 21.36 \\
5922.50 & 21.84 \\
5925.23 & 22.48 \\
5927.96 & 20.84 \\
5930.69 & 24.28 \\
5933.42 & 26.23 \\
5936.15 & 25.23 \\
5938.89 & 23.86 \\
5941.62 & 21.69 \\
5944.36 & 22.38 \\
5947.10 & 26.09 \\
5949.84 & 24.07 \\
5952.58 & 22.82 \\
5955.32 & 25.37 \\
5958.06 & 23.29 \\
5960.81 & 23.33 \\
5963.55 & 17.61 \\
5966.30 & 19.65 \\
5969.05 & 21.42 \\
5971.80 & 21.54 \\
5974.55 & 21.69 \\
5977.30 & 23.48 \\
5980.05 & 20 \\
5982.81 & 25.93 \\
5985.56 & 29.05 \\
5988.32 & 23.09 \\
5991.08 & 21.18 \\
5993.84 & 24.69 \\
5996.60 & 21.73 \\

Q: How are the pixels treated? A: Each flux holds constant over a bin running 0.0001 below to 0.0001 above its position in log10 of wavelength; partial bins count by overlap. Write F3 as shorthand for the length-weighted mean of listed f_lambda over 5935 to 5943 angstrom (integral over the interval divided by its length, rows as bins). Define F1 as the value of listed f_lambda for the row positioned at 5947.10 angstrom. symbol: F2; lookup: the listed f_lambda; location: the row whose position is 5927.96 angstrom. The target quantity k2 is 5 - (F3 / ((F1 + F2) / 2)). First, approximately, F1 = 26.09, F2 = 20.84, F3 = 23.5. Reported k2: 4.00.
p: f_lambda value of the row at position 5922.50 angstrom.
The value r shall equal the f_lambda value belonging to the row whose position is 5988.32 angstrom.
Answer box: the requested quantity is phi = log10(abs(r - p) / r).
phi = -1.3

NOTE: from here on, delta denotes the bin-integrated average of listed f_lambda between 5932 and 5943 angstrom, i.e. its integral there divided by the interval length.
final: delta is 24.3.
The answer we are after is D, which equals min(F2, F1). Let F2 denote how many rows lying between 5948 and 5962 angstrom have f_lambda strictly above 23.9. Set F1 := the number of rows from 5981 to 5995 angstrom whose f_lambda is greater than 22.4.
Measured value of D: 2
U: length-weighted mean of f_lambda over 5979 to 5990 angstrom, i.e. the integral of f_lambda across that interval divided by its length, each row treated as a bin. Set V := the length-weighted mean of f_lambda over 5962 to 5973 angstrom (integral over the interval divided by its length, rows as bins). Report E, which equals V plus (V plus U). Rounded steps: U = 24.6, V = 20.09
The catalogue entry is 64.7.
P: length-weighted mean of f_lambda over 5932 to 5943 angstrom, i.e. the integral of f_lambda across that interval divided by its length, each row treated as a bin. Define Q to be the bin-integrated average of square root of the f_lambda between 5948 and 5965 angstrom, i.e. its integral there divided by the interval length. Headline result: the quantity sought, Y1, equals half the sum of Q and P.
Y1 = 14.5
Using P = 24.3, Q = 4.77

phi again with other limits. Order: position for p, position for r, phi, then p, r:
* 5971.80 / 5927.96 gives -1.5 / 21.54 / 20.84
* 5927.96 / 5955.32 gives -0.7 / 20.84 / 25.37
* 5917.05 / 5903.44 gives -1.4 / 23.88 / 24.91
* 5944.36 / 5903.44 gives -1.0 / 22.38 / 24.91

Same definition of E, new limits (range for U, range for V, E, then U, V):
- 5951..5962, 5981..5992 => 73.2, 23.7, 24.77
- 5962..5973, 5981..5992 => 69.6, 20.1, 24.77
